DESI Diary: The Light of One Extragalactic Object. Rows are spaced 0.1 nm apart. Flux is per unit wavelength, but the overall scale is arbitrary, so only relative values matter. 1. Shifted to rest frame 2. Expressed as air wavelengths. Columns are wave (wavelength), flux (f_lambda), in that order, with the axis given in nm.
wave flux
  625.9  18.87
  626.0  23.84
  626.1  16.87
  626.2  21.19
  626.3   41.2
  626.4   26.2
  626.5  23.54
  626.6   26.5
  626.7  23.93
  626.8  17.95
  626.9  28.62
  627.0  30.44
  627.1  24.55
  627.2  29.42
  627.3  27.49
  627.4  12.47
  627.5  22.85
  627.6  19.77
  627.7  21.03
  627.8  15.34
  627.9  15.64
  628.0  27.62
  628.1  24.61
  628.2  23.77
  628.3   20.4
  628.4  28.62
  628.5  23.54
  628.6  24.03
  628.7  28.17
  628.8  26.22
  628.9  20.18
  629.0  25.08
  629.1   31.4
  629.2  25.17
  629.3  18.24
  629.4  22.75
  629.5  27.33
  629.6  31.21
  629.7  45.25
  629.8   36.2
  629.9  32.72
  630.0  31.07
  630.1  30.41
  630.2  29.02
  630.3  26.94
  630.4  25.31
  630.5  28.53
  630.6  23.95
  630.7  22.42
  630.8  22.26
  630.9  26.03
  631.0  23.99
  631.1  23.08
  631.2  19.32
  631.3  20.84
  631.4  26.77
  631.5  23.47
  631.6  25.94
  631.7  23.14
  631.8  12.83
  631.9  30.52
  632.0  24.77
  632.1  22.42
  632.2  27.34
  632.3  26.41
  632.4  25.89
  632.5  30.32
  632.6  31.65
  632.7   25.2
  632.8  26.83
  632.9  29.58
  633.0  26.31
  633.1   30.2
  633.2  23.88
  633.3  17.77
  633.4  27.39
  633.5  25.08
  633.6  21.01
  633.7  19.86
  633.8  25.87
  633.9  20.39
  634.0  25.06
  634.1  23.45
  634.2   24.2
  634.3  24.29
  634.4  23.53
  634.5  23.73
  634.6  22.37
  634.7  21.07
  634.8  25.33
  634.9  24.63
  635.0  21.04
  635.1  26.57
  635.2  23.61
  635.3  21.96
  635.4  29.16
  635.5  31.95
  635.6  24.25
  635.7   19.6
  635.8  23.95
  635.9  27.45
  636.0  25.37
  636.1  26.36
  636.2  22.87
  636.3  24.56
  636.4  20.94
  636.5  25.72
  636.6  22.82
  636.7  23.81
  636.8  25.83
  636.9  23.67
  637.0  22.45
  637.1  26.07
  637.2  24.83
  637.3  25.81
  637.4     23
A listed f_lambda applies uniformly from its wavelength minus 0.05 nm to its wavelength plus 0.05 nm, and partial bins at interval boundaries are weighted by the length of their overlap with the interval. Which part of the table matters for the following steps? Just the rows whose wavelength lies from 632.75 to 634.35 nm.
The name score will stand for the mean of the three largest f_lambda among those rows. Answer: 29.1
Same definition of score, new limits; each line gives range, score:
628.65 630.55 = 38.1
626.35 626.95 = 27.1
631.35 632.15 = 27.7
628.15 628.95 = 27.7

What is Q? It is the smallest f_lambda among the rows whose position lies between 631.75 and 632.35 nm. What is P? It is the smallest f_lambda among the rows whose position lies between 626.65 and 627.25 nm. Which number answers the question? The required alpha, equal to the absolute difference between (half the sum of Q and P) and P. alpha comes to 2.6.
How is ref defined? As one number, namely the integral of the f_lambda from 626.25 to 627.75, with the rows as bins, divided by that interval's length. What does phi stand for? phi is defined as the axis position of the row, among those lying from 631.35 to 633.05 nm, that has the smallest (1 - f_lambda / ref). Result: 632.6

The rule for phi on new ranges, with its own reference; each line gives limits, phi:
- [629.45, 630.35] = 629.7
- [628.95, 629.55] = 629.1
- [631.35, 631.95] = 631.9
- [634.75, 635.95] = 635.5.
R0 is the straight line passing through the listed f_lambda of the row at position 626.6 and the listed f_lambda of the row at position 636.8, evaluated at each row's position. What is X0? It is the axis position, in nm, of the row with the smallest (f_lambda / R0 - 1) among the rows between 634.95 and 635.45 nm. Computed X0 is 635.0 nm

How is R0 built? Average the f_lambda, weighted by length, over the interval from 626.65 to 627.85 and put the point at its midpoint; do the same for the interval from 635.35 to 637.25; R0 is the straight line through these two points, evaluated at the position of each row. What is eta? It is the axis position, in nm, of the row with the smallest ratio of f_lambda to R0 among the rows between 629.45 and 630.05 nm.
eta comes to 629.5 nm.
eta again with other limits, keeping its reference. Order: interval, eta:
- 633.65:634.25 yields 633.7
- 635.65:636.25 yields 635.7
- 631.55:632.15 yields 631.8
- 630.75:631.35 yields 631.2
